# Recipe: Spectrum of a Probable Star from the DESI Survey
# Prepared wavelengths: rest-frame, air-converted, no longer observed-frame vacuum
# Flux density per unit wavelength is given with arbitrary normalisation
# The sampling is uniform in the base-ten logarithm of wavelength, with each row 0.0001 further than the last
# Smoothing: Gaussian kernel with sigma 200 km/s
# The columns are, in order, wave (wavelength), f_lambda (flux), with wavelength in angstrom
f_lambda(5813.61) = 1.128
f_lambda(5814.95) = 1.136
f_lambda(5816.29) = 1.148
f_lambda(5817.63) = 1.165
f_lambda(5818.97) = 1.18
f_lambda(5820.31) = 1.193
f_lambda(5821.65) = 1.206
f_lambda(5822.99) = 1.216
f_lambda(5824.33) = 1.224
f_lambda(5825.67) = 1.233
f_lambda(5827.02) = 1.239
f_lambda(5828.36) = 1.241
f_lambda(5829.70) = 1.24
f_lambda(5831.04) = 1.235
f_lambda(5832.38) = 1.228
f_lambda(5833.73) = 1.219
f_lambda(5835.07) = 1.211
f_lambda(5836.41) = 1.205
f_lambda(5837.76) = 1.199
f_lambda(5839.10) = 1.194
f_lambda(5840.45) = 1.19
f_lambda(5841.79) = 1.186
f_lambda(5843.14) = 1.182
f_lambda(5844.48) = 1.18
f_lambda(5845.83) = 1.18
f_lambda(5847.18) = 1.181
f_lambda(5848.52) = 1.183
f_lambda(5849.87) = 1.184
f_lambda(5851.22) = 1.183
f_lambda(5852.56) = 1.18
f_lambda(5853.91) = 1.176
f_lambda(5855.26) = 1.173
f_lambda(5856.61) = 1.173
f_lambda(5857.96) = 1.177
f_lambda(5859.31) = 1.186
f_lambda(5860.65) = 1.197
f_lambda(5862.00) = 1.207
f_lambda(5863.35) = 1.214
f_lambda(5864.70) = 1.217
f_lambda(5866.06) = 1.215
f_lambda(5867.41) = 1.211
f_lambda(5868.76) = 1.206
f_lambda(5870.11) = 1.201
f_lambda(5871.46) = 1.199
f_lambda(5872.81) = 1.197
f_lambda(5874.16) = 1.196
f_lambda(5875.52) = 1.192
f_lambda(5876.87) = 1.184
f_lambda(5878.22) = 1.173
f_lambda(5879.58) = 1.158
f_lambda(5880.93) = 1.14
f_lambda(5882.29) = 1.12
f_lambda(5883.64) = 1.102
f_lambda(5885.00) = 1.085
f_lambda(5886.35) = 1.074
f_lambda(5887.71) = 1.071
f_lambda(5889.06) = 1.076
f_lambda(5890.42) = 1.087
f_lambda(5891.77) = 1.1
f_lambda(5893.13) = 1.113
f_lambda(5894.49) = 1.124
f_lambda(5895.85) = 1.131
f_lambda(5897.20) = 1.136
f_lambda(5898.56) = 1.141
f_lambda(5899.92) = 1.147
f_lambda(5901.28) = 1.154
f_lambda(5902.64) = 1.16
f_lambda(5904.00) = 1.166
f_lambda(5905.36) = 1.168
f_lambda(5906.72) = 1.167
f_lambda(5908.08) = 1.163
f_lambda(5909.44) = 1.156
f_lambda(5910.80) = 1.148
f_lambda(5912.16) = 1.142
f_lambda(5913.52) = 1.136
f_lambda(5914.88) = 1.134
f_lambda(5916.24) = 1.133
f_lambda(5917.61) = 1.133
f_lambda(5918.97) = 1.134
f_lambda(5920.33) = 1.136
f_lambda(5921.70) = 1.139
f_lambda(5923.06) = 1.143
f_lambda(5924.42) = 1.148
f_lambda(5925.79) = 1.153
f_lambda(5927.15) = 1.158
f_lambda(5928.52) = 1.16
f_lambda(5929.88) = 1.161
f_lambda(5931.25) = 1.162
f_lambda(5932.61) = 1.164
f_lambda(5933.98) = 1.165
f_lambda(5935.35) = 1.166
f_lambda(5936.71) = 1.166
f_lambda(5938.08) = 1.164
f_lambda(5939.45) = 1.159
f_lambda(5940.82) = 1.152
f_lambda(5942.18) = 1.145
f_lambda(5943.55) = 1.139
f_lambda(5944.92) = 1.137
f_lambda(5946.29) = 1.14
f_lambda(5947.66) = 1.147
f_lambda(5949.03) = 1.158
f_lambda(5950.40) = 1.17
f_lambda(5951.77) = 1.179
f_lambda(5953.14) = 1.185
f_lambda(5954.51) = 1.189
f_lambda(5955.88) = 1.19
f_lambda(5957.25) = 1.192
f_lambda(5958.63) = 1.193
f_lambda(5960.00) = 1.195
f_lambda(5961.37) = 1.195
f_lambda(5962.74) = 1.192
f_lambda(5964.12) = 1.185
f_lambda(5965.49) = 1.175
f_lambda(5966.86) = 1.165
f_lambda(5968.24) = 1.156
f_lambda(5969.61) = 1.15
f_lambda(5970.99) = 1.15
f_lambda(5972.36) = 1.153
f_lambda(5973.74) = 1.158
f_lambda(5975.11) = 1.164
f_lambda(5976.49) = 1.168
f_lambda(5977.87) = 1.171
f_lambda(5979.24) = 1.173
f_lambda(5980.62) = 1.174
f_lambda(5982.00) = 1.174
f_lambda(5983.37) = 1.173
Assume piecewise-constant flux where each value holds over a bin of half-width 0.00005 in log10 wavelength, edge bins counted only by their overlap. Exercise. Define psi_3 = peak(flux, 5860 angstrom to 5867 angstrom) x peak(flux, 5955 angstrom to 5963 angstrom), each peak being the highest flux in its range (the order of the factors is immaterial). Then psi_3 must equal 1.45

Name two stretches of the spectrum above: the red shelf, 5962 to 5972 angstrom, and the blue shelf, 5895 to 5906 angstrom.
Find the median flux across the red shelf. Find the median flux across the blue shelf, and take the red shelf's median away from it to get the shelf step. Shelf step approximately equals -0.01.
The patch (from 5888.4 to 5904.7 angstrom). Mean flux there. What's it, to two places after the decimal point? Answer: 1.13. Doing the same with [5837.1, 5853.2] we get 1.19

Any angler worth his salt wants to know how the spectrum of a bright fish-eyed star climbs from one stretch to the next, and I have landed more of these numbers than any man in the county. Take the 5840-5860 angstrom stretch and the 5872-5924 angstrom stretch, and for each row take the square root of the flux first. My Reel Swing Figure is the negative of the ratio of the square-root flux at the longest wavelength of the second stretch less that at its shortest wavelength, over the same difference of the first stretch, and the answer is -13.6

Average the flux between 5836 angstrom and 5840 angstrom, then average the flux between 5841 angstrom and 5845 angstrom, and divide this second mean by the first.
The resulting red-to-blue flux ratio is 0.99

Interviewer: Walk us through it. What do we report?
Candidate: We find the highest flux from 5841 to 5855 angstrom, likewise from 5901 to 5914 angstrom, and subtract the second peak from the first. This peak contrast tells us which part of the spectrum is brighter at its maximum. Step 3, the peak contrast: 0.018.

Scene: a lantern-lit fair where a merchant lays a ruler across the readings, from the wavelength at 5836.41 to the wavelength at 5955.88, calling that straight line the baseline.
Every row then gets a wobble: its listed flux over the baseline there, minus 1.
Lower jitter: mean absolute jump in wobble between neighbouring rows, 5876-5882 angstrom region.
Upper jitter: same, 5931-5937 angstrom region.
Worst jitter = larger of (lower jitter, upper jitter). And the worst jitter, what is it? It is 0.012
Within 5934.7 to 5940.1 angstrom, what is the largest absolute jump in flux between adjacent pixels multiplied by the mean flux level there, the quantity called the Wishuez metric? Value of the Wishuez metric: 0.0058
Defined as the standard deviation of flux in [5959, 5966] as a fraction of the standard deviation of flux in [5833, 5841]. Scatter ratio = 0.8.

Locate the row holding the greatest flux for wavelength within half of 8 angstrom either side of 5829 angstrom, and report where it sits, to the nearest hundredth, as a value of 5828.36 angstrom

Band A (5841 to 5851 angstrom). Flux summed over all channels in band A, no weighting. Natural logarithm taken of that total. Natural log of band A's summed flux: 2.11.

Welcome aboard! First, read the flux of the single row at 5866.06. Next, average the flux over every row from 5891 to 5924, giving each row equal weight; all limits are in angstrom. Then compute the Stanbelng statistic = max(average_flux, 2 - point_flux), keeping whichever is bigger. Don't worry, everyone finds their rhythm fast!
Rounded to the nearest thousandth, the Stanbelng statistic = 1.142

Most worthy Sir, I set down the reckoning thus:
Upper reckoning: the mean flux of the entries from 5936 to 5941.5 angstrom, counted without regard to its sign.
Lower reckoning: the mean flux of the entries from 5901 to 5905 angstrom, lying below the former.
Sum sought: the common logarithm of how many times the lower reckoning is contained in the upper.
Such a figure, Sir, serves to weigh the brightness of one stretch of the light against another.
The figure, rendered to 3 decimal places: 0.000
